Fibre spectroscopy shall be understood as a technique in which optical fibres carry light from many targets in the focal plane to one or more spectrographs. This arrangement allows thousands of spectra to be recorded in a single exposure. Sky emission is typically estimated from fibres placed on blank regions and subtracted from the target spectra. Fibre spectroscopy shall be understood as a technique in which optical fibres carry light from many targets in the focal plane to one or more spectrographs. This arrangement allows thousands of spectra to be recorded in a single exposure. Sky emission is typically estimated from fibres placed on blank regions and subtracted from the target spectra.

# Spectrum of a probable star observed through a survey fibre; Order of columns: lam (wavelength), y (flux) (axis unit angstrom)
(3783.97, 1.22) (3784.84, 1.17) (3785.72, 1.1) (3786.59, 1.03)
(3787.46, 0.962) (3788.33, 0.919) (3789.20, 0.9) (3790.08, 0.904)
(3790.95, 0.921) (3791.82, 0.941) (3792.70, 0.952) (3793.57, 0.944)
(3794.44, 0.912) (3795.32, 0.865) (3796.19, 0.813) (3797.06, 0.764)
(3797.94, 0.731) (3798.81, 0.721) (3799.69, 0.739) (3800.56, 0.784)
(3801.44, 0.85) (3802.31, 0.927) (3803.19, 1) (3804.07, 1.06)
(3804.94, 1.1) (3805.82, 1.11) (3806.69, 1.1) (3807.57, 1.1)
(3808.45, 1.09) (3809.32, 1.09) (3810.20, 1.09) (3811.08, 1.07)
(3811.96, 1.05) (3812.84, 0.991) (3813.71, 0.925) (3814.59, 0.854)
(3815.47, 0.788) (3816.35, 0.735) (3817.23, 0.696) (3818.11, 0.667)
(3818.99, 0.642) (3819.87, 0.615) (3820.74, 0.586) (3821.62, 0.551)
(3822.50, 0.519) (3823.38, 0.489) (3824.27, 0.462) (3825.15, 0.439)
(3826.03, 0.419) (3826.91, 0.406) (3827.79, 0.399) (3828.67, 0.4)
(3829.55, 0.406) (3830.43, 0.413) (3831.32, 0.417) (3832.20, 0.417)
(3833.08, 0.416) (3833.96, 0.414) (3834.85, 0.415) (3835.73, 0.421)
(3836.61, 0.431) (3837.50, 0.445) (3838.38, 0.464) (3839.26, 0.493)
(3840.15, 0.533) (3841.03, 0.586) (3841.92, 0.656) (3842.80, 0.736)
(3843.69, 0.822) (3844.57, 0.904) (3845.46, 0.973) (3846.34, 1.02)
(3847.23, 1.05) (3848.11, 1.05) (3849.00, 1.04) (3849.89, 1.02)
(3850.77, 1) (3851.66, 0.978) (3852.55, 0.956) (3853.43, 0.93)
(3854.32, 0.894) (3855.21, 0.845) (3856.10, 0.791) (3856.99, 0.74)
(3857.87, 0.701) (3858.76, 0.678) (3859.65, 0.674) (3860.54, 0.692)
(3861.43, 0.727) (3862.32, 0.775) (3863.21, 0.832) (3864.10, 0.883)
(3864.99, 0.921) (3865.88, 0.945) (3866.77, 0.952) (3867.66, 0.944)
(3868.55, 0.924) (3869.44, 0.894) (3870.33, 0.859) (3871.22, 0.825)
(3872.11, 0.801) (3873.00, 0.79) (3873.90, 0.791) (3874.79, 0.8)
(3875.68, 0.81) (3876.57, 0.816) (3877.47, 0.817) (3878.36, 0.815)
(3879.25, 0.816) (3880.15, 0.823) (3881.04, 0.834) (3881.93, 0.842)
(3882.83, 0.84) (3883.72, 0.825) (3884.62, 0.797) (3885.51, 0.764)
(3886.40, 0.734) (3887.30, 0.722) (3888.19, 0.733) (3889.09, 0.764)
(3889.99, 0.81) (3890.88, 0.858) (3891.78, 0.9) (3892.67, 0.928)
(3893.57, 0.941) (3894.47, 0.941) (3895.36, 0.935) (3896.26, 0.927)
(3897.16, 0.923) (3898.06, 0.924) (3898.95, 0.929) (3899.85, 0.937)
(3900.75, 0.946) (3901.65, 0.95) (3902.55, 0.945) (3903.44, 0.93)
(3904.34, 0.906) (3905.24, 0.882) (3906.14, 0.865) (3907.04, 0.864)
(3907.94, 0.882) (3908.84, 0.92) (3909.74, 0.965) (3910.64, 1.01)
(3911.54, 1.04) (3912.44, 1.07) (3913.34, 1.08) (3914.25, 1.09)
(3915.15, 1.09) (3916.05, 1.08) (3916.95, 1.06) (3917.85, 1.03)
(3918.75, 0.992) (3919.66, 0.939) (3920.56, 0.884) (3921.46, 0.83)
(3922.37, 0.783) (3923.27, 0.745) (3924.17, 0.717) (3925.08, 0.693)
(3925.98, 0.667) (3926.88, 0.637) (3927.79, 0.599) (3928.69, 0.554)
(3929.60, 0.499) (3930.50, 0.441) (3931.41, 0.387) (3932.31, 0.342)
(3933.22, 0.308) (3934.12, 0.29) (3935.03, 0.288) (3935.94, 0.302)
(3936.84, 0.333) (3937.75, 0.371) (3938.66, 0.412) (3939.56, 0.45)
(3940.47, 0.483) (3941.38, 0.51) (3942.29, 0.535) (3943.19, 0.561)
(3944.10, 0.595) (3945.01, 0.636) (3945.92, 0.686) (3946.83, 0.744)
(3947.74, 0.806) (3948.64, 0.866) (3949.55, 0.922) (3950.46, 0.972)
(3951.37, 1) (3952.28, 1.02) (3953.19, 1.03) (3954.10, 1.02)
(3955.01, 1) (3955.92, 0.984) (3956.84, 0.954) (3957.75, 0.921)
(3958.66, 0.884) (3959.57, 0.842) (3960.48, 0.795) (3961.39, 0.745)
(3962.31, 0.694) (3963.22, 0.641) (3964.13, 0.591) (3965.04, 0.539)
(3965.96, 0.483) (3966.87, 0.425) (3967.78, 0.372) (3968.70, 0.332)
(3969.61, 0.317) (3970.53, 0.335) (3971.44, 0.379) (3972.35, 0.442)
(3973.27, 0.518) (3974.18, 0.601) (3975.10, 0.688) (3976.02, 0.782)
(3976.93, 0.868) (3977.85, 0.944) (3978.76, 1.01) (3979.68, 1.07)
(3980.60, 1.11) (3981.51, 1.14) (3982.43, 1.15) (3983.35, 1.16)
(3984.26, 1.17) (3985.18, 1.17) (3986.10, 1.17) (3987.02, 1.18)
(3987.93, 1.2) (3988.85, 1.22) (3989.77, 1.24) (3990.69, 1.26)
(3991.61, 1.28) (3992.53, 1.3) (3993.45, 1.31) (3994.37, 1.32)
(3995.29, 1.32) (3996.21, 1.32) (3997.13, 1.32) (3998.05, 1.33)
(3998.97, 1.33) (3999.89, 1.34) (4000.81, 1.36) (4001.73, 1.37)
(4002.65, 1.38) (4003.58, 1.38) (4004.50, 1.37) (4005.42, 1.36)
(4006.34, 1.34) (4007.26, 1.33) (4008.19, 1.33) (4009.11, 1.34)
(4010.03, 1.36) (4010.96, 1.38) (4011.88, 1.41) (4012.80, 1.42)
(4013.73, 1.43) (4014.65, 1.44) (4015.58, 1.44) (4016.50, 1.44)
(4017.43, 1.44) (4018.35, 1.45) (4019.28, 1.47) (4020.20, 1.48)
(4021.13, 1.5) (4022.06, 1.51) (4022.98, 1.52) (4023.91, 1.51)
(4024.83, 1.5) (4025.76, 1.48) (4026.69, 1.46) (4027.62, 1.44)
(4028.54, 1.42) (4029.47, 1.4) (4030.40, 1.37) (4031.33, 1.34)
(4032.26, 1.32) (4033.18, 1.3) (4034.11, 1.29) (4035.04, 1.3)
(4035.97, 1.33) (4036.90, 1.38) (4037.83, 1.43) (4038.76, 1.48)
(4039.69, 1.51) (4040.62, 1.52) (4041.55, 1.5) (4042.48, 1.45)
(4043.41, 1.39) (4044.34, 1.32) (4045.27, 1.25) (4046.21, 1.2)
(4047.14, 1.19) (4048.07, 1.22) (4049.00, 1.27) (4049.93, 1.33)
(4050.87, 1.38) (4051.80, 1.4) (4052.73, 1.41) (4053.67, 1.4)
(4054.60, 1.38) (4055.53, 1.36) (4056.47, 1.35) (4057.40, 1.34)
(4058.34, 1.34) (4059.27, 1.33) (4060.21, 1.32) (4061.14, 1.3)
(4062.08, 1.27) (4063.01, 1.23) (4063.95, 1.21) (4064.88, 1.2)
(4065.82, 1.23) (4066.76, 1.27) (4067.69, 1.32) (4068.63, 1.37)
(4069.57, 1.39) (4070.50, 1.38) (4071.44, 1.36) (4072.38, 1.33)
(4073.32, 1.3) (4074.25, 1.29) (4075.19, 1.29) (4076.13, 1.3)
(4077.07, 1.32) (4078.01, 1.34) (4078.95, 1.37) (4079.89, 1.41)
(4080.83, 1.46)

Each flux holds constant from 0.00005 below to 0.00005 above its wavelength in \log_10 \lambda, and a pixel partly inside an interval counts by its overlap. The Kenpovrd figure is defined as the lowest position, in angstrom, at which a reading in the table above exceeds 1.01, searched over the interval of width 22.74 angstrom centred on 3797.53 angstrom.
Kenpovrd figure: 3786.59 angstrom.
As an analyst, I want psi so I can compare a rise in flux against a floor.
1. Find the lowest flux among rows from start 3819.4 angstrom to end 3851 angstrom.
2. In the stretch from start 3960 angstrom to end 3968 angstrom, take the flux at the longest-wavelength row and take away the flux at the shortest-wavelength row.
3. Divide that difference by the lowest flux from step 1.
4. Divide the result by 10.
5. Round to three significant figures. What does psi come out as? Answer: -0.106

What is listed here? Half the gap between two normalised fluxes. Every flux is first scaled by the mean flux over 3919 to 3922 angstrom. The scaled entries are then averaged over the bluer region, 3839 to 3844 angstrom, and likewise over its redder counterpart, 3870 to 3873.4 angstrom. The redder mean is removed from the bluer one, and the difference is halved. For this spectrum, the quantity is -0.10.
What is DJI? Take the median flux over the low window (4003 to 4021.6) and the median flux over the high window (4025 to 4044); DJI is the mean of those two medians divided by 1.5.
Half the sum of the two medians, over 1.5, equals 0.94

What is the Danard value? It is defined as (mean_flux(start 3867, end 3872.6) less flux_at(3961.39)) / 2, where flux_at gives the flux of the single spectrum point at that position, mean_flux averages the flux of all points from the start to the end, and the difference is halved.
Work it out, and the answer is 0.1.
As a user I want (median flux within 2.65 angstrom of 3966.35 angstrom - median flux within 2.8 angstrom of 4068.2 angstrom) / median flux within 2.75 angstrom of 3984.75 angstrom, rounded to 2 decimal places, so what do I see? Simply -0.76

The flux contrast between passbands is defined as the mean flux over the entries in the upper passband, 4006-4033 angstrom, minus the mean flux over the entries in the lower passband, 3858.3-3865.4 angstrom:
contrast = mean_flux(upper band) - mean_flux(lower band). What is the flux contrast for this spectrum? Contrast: 0.65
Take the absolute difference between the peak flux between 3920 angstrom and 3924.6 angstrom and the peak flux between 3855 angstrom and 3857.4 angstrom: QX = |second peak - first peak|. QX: 0.04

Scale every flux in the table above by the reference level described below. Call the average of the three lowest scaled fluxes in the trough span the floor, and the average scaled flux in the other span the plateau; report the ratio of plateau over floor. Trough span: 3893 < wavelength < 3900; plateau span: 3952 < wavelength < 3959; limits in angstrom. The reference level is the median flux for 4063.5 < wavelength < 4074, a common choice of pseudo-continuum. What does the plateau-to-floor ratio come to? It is 1.06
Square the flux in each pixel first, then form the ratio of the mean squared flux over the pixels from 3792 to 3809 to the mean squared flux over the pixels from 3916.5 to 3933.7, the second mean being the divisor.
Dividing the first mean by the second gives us 1.7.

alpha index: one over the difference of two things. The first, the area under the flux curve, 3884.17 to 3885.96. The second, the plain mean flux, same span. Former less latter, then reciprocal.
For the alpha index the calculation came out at 1.6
